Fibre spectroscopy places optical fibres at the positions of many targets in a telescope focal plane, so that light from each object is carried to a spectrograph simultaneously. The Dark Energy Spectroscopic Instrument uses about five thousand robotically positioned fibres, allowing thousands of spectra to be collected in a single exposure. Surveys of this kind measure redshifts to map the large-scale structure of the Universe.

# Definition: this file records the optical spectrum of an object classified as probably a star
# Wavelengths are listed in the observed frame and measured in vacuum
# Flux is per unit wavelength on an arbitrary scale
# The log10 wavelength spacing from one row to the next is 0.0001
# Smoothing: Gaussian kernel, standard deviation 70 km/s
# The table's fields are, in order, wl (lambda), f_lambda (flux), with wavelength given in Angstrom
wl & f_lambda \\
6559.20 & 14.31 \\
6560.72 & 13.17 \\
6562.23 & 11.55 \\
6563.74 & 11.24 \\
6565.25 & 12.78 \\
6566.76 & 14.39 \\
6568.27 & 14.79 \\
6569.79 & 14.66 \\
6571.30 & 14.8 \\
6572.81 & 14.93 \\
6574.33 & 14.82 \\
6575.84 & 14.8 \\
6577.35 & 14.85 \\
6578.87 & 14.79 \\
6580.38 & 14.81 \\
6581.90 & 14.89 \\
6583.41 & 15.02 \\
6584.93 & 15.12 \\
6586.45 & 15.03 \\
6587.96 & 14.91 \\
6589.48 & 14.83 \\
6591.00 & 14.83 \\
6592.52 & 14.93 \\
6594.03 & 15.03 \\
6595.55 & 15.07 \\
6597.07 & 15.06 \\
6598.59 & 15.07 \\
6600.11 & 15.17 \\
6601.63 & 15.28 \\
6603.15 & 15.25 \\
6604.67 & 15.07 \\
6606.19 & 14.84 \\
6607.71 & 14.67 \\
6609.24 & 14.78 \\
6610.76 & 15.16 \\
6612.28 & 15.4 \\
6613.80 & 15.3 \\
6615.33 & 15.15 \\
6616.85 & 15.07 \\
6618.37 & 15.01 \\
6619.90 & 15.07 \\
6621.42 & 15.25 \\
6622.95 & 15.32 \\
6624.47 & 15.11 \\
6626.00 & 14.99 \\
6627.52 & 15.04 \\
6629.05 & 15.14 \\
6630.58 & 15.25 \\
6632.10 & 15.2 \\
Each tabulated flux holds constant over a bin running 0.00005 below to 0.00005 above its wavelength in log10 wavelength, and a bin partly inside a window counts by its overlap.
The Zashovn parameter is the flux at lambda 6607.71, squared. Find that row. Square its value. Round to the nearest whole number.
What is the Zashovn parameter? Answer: 215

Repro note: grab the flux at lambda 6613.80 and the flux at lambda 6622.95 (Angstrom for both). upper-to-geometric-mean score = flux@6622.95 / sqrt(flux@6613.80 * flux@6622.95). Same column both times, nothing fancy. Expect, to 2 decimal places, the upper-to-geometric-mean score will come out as 1.00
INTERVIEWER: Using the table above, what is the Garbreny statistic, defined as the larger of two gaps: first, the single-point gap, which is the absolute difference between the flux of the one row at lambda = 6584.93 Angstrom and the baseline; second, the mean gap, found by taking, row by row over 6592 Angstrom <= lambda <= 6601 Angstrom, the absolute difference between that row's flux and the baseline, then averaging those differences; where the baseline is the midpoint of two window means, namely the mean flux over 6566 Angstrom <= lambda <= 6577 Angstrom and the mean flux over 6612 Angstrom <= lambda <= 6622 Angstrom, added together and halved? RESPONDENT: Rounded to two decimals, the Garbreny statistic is 0.16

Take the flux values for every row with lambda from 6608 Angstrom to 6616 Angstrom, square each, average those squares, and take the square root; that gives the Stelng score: 15.2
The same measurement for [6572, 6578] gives 14.9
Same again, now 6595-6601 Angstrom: 15.1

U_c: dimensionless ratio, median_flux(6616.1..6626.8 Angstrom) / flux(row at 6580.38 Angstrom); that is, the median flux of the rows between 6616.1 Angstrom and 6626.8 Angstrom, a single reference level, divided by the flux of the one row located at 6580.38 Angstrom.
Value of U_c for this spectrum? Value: 1.02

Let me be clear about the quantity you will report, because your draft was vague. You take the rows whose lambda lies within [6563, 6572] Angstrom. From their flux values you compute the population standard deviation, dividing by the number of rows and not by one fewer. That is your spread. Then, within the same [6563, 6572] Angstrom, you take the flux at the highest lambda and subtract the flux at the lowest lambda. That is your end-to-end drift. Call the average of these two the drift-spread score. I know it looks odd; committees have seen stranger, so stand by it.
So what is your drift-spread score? 2.45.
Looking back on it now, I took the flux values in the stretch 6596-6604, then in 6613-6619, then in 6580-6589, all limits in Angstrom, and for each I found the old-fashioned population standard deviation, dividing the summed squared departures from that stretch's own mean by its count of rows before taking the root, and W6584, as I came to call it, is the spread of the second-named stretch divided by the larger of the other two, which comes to 1.1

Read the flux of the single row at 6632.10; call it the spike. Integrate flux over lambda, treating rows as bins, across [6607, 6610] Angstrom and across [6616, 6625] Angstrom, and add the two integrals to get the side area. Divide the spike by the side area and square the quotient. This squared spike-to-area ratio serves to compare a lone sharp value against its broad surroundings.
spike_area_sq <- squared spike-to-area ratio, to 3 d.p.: 0.007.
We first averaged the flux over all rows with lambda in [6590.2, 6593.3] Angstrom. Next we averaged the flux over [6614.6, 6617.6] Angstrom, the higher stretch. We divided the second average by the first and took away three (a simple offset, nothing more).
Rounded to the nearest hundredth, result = -1.98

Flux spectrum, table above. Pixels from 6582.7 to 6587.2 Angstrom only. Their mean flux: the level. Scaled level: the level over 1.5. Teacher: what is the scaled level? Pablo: 10.0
